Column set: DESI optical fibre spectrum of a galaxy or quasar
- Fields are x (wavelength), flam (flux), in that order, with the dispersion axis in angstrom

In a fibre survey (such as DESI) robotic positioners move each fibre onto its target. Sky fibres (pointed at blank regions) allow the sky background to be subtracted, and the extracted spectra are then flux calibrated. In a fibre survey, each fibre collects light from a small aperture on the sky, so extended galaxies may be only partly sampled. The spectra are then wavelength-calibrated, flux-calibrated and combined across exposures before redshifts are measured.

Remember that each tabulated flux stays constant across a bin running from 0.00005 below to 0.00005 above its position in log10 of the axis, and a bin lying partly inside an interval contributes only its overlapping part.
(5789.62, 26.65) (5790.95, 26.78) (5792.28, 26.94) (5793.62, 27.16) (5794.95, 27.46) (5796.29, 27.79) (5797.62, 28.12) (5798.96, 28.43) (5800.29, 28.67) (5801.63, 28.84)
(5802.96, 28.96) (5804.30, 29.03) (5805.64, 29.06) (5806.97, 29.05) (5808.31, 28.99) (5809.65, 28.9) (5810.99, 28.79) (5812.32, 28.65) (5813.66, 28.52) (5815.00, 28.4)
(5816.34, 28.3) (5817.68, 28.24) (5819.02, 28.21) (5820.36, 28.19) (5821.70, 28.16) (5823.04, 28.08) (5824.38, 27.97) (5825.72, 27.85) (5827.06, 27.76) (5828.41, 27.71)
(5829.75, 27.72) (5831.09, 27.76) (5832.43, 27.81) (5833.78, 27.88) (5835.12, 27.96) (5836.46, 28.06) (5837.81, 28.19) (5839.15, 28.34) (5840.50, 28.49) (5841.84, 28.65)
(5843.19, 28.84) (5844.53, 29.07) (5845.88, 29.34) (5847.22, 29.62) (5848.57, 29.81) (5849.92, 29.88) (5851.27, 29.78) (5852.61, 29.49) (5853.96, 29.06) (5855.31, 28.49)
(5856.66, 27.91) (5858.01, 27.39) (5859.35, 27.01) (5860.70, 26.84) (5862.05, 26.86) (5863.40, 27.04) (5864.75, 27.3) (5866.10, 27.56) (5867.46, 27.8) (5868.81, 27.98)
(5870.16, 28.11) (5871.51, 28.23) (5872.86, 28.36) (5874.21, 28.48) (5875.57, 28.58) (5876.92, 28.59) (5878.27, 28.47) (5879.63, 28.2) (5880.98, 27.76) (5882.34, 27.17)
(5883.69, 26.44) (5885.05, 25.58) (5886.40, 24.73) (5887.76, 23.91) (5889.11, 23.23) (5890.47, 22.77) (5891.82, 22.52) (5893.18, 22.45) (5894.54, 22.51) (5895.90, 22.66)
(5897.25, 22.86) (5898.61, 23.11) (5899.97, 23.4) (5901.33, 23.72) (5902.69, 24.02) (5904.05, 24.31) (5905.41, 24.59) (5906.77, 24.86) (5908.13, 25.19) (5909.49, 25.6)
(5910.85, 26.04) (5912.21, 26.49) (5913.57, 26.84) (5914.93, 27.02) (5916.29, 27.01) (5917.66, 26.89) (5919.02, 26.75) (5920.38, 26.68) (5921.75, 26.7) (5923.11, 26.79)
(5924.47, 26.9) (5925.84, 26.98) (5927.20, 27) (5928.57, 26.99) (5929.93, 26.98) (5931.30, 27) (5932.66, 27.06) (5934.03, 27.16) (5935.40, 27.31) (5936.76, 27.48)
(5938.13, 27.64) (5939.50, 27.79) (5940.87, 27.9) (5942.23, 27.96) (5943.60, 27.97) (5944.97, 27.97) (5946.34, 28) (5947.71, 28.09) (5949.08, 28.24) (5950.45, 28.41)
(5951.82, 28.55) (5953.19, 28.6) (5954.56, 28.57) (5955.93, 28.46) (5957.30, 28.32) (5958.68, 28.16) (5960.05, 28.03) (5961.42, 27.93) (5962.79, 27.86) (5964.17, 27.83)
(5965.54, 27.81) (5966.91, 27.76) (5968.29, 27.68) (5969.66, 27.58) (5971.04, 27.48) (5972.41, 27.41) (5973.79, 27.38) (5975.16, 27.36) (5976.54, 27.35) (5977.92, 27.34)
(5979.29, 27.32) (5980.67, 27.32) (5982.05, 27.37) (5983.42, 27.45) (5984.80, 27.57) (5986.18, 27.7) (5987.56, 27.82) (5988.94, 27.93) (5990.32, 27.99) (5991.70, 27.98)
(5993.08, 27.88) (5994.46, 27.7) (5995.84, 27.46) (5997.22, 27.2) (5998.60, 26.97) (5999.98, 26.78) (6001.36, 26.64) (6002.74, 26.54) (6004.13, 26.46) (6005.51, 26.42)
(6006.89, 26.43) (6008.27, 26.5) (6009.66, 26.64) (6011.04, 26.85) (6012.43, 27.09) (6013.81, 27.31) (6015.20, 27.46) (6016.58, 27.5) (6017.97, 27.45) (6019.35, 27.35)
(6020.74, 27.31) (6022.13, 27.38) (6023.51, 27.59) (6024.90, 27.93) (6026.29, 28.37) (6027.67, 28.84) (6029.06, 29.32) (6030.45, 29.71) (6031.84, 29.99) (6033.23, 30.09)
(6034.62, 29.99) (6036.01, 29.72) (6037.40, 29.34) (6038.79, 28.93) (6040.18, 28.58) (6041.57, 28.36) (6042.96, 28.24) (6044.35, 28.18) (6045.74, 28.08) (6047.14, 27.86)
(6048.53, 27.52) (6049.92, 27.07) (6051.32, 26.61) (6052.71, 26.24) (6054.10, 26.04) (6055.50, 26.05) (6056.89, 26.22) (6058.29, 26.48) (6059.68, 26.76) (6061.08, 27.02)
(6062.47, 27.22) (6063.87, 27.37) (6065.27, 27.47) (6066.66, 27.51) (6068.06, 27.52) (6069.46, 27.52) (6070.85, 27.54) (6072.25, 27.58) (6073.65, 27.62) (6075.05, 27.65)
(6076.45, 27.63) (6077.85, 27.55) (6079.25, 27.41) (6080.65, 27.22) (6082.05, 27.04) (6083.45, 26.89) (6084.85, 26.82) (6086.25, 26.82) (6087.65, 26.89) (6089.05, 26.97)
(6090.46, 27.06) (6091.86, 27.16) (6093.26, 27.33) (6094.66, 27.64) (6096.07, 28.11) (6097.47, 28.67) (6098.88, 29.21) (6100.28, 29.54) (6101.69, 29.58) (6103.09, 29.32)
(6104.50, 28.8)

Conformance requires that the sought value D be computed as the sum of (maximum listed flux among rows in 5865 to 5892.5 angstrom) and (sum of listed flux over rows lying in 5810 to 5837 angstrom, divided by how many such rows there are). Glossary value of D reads 56.7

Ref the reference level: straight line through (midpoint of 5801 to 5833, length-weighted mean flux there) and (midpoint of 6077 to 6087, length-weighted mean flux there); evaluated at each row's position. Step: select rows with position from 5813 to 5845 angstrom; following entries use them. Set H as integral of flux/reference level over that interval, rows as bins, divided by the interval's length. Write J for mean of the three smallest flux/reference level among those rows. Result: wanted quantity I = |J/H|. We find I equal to 0.98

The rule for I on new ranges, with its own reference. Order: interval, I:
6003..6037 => 0.95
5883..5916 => 0.92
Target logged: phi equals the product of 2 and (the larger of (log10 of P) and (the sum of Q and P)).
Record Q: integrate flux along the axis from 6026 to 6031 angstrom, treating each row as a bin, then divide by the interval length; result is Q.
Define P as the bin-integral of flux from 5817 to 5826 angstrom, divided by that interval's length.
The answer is 114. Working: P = 28.1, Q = 29.1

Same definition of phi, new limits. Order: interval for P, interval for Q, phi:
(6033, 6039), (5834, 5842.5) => 116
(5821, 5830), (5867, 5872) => 112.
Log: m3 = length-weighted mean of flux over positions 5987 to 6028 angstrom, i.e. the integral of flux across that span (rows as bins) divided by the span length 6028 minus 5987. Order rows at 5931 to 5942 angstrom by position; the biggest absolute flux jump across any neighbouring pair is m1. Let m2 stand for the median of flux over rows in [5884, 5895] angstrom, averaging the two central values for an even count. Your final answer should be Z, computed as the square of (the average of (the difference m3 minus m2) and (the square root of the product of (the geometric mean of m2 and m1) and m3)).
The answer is 34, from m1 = 0.17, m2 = 23.0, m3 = 27.3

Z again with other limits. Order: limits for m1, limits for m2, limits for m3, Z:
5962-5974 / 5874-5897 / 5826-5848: 22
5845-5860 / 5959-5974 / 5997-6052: 28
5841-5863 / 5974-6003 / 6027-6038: 43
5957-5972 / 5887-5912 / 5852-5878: 35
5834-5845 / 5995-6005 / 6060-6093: 19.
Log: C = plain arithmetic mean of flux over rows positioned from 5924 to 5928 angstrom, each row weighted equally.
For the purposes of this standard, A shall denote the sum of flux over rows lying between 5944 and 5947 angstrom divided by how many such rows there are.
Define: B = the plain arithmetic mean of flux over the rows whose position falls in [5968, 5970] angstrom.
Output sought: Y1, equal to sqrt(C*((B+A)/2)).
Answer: 27.4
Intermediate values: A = 28.0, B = 27.6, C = 27.0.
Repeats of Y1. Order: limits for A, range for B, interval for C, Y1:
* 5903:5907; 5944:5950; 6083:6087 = 26.6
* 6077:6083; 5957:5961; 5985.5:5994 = 27.8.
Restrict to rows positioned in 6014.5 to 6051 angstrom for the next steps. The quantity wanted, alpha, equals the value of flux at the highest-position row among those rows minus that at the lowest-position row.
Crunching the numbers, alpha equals -0.4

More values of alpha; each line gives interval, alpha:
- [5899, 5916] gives 3.6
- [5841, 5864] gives -1.6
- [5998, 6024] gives 0.6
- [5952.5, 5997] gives -1.1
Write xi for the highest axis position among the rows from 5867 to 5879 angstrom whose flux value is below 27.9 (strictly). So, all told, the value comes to 5867.46 angstrom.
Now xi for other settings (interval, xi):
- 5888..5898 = 5897.25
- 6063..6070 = 6069.46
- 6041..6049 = 6048.53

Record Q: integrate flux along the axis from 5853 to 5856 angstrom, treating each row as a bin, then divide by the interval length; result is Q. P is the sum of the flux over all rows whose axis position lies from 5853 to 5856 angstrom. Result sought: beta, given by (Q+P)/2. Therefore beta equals 43.2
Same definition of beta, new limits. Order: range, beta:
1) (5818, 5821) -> 42.3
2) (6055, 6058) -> 39.2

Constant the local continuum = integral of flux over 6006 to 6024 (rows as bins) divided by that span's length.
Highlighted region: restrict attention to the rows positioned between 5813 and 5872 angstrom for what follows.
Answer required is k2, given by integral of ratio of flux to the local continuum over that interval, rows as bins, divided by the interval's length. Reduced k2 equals 1.04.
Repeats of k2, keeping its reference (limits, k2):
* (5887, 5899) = 0.84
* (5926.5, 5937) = 1.00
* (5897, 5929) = 0.95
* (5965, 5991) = 1.02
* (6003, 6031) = 1.01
